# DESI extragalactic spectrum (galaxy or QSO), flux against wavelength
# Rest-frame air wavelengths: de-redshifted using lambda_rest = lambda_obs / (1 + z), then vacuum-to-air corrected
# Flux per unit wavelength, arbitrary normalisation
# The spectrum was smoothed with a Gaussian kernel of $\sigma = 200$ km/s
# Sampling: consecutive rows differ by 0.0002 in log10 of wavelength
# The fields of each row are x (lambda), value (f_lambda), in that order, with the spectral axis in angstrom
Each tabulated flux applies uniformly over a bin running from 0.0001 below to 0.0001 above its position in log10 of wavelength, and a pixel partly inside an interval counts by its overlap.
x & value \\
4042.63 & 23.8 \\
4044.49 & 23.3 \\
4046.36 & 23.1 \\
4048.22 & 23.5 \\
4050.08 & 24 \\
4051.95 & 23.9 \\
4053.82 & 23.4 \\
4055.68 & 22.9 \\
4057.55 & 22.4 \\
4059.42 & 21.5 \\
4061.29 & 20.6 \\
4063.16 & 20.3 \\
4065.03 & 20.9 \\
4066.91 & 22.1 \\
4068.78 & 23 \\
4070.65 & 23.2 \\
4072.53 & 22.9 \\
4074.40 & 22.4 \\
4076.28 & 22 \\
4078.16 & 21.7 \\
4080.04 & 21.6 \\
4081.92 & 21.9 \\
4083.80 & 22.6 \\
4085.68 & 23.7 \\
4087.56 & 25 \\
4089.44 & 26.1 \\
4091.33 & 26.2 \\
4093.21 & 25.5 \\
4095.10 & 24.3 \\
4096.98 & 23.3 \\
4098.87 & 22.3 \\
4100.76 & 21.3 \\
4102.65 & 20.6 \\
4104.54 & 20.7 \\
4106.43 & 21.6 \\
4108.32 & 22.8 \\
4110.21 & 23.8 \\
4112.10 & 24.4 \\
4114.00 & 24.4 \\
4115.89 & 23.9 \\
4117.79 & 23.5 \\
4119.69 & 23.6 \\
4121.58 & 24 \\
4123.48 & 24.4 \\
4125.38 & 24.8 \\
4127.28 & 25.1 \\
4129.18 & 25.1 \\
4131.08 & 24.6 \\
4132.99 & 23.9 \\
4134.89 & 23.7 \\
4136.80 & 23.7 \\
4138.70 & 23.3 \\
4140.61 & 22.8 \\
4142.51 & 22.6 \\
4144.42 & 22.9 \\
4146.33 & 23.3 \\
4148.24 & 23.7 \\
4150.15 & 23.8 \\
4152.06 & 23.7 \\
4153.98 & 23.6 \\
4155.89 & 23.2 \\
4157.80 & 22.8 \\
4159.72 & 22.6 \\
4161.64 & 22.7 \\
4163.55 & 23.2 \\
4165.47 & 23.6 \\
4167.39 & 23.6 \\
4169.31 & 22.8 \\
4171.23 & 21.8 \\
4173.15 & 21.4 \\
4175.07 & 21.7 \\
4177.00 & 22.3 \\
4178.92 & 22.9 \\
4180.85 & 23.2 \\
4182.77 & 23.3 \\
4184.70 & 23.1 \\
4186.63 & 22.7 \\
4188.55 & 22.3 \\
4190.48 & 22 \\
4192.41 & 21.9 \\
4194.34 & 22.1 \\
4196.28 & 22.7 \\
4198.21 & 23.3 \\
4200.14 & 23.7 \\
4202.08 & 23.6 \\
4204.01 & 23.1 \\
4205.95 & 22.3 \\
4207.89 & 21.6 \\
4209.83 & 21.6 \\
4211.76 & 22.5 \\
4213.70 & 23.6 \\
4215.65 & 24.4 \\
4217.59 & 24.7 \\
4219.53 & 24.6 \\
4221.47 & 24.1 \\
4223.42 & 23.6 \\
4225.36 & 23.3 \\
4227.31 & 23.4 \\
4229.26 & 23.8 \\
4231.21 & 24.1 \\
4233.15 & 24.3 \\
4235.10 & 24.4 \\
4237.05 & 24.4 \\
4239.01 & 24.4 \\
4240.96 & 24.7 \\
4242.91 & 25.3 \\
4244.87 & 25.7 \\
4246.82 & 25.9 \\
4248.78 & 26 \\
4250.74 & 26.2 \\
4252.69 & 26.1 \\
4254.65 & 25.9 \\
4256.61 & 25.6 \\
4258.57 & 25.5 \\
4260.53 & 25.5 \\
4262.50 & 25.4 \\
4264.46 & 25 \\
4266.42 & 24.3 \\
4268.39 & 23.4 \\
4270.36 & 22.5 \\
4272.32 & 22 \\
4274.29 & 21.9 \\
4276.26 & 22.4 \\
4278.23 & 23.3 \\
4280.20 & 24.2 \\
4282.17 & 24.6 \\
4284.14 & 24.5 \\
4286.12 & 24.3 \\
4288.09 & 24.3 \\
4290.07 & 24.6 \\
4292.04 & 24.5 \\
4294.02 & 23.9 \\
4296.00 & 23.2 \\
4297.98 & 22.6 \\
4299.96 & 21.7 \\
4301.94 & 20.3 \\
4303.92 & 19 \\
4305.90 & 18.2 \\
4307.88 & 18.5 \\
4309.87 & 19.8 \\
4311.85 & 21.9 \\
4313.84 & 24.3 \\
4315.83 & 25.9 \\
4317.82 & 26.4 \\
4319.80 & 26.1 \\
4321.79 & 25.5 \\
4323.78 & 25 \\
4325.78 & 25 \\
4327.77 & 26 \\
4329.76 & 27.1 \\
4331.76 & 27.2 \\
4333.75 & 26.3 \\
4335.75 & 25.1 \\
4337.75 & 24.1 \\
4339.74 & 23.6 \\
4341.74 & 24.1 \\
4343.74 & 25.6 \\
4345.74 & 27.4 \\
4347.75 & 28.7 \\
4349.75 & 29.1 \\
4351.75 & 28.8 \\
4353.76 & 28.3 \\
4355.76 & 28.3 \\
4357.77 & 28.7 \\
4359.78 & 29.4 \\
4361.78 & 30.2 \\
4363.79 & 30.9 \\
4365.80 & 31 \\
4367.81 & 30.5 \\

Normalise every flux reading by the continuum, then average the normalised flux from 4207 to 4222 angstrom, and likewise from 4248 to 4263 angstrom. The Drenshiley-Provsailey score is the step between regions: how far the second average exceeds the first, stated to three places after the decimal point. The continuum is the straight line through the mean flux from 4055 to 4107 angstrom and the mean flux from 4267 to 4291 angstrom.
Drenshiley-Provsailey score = 0.094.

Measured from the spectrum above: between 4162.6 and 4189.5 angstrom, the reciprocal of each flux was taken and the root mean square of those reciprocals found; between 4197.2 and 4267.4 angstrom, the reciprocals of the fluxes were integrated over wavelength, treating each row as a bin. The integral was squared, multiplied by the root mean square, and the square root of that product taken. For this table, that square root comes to 0.61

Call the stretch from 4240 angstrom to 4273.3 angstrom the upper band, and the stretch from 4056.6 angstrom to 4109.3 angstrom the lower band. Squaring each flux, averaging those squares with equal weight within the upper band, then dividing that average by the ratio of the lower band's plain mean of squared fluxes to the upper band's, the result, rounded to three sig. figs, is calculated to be 765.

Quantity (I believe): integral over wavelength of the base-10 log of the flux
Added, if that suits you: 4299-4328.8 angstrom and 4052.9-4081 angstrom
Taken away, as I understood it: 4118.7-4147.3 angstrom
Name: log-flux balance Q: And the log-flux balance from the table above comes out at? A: 38.8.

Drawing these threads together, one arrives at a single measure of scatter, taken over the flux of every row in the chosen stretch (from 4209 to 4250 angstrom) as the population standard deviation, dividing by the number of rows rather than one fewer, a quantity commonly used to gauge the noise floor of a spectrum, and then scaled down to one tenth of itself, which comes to 0.10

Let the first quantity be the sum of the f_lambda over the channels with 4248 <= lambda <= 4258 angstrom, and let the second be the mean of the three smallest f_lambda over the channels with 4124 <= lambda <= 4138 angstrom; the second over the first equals 0.18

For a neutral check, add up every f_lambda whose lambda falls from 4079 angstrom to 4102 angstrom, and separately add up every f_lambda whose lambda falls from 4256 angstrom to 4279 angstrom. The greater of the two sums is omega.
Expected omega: 287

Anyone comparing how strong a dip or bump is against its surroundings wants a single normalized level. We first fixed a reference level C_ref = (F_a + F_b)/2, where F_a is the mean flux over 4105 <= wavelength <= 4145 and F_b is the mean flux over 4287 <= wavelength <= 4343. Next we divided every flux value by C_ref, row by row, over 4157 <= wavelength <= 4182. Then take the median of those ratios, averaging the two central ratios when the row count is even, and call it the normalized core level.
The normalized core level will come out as 0.96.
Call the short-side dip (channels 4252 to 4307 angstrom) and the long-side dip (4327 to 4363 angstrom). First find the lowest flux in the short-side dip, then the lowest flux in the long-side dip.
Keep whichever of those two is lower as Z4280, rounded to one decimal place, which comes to 18.2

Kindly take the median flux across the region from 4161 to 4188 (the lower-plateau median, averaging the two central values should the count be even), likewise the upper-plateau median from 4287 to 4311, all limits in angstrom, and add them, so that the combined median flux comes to 45.0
